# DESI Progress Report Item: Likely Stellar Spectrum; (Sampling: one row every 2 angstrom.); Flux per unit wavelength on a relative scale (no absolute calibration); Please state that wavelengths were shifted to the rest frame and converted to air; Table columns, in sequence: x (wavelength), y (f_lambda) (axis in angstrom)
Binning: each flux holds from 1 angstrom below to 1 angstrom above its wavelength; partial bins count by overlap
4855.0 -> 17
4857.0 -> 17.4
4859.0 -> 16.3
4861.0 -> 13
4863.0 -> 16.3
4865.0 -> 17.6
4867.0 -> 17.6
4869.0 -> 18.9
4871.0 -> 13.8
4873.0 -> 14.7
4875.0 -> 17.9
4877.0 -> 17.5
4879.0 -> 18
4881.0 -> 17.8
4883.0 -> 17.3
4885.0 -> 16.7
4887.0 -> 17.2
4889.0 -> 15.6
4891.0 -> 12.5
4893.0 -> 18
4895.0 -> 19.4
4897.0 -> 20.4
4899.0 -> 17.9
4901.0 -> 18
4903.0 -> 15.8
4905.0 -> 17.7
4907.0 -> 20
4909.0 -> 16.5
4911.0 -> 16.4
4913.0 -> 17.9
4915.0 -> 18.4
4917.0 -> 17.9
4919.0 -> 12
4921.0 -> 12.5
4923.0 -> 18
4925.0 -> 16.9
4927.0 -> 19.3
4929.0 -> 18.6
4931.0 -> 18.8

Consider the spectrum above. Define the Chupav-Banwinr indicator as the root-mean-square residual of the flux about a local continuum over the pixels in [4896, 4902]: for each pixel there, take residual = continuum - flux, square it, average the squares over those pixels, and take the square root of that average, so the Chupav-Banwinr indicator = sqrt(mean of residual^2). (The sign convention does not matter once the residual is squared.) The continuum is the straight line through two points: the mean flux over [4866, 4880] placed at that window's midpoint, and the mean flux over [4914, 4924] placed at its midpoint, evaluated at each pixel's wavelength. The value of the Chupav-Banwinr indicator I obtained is 2.7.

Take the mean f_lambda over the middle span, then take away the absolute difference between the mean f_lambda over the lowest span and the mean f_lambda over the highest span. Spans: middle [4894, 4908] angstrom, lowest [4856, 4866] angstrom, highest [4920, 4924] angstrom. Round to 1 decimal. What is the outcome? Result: 17.6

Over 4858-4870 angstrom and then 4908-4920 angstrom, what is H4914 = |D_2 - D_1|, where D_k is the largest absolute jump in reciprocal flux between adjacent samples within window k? 0.012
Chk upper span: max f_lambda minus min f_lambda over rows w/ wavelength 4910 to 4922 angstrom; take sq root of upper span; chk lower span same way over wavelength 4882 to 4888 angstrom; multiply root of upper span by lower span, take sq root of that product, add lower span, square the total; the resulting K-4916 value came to 3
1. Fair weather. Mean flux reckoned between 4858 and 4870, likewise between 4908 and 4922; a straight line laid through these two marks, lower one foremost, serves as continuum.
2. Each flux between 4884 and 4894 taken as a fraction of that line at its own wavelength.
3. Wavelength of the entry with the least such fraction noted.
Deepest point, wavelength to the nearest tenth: 4891.0 angstrom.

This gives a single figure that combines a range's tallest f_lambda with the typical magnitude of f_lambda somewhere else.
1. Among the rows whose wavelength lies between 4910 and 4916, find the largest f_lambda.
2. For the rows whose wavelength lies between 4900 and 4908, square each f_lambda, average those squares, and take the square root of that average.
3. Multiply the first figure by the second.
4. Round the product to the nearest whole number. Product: 330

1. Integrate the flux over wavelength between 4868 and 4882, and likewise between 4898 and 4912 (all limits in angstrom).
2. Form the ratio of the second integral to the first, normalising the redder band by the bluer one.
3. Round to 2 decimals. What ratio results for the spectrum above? 1.03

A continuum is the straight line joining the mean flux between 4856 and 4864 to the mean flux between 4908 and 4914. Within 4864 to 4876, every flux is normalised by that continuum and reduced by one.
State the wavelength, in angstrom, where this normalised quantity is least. 4871.0 angstrom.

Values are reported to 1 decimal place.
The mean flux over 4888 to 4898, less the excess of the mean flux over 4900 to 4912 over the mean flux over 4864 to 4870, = 17.8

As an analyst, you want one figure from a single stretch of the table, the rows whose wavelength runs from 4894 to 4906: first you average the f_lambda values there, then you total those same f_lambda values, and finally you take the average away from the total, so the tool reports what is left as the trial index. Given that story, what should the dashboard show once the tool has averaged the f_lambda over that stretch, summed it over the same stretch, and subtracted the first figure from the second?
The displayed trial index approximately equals 91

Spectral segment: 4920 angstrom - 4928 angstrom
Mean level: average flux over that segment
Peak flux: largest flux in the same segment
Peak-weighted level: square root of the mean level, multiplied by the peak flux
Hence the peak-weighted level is 79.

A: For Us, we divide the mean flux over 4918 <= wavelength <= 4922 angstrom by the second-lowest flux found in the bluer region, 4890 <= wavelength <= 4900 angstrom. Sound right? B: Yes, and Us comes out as 0.68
